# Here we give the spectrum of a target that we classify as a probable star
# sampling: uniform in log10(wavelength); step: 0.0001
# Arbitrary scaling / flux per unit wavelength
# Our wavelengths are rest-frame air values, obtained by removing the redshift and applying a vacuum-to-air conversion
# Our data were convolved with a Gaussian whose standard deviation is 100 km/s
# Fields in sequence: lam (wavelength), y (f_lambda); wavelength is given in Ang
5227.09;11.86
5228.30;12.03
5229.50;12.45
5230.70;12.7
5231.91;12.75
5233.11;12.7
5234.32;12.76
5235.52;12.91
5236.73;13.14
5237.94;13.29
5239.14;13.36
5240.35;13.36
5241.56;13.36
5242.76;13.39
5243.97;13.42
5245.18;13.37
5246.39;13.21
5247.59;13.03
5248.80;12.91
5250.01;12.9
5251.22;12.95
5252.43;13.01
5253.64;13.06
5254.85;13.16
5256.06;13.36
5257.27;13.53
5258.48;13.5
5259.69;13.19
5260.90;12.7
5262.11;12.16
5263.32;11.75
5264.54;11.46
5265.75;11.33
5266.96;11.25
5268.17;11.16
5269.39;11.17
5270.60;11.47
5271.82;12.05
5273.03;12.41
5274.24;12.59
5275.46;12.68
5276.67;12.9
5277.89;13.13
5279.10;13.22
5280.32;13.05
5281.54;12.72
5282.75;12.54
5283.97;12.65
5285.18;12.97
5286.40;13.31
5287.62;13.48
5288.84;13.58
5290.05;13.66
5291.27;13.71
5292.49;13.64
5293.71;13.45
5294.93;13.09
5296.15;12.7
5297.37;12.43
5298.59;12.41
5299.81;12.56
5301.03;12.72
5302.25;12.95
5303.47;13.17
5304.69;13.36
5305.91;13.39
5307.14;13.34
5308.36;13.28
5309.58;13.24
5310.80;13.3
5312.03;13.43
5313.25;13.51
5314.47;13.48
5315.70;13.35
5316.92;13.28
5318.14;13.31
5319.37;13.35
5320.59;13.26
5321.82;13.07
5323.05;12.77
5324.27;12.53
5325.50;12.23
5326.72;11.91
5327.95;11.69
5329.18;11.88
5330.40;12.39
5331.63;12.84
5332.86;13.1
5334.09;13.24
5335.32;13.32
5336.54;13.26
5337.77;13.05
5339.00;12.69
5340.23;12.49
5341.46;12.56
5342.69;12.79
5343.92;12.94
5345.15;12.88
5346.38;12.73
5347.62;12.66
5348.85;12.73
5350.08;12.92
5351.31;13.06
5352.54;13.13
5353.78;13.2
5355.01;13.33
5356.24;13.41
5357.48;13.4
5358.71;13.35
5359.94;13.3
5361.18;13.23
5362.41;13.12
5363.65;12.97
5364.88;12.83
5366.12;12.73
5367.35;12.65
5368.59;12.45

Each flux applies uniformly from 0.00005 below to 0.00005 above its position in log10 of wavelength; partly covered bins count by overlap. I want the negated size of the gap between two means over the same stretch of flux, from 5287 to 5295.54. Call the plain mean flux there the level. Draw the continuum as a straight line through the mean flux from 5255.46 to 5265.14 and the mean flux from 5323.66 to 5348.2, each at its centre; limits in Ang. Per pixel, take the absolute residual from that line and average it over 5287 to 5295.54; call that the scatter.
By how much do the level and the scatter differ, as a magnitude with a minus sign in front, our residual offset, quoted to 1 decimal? -12.7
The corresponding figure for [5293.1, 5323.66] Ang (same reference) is -12.6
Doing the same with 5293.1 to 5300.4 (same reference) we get -12.5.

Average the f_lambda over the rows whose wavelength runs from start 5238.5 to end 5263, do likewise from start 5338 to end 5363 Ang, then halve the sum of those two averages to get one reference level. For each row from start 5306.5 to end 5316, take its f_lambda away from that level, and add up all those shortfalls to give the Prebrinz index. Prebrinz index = -2.4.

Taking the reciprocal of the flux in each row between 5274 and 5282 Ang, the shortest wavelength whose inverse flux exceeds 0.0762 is 5274.24 Ang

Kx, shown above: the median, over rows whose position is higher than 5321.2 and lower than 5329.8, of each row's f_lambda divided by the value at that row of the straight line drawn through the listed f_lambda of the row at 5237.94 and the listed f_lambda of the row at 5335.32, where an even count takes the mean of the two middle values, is 0.92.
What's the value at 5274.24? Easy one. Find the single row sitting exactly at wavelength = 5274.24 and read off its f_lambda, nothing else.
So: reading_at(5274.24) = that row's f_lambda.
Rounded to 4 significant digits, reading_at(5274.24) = 12.59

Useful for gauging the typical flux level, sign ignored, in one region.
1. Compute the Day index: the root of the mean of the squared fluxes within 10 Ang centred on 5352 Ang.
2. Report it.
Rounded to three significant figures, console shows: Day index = 13.1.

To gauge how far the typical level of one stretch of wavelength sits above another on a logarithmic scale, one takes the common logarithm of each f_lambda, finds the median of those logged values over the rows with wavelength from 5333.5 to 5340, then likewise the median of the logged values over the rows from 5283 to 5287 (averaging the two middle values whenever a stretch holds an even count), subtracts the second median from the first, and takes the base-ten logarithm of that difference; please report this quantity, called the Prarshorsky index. -2.05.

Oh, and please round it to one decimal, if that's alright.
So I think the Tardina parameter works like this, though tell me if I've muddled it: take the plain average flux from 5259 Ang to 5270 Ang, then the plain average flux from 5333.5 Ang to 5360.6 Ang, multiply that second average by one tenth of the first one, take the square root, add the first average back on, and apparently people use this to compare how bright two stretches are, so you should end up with 15.7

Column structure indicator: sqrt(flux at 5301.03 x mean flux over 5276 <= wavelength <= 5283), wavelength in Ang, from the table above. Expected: 12.8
